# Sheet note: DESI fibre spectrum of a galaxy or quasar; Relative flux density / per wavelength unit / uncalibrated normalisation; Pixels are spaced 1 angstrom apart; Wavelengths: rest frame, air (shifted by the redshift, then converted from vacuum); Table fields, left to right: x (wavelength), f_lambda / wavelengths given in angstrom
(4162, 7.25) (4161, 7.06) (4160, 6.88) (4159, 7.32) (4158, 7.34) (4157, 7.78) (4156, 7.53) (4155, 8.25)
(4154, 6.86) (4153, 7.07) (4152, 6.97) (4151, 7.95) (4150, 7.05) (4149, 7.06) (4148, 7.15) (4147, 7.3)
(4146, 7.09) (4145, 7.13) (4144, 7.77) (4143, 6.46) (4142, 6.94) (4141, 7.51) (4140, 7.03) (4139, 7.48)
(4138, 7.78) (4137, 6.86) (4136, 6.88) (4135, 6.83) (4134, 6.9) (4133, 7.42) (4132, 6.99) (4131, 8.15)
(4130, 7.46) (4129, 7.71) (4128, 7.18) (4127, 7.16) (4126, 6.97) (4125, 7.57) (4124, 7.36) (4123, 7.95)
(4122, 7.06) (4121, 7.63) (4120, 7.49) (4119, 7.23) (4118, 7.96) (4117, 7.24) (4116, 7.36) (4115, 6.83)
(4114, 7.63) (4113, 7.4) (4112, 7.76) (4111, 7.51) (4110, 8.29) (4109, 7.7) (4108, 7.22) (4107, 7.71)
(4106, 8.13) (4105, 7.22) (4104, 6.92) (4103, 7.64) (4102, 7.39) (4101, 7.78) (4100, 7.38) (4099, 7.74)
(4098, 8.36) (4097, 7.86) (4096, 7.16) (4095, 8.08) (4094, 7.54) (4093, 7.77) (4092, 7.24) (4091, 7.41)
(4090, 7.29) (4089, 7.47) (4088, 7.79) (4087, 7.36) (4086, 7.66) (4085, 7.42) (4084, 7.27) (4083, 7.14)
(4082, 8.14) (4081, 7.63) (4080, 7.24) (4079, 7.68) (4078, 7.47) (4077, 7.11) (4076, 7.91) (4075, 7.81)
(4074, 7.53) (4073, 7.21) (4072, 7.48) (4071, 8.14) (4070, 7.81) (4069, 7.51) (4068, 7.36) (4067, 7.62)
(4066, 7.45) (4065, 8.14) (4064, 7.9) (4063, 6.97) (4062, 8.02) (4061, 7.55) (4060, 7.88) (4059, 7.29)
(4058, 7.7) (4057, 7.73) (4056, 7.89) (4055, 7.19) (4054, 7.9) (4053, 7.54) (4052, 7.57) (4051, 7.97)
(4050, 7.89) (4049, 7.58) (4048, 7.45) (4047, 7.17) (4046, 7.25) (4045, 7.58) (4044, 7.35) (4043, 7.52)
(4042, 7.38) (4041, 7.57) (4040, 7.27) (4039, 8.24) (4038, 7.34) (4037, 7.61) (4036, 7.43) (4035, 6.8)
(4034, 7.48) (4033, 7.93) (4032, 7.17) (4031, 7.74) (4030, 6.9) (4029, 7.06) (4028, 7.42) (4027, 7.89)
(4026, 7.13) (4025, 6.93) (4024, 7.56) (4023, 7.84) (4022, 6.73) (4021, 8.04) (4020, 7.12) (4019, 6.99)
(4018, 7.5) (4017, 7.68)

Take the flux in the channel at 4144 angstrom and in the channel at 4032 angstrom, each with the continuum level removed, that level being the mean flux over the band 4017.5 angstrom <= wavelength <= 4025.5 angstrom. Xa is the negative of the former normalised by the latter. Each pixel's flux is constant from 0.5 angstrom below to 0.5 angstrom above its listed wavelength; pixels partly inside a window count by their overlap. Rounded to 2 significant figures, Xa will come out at 2.6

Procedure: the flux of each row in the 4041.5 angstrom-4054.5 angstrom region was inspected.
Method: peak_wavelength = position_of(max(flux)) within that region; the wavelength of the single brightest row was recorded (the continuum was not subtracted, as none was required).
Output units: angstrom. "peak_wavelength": 4051 angstrom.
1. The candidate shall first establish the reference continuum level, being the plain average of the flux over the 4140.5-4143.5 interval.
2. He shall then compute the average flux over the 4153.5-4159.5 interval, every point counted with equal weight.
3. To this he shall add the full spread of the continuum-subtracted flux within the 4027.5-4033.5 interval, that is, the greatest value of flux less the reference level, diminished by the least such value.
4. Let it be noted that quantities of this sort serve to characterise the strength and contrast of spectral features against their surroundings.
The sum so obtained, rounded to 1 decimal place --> 8.5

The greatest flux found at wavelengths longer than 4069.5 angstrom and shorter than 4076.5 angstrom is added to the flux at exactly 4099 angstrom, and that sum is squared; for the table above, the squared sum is 252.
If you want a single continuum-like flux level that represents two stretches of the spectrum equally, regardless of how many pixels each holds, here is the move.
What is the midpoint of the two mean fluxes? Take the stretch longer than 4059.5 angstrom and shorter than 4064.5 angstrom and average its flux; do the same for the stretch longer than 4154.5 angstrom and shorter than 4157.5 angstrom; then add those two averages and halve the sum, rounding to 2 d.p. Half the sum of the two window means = 7.76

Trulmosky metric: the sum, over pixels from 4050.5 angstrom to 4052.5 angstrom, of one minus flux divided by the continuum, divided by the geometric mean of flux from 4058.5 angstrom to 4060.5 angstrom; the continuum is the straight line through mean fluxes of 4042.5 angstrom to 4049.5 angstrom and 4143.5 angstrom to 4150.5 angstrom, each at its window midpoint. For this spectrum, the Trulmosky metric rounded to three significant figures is -0.0131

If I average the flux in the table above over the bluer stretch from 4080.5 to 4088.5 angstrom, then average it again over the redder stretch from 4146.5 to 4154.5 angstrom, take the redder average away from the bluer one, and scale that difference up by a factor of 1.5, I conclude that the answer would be 0.56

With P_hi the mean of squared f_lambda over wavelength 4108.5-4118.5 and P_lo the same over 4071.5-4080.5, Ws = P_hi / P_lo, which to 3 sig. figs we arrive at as 1.02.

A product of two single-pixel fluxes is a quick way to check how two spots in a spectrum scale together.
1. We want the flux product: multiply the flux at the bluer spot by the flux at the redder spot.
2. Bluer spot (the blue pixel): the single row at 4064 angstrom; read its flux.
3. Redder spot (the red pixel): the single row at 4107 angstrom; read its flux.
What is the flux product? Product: 60.9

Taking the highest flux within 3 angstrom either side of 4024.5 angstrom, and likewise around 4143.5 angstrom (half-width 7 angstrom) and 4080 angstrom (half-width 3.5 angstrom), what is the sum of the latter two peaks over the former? 2.02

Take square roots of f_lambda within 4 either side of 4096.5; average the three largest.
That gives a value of 2.85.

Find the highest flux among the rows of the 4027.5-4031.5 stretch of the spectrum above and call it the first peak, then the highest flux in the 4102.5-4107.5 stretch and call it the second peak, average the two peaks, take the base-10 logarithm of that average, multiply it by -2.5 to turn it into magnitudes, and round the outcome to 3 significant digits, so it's -2.25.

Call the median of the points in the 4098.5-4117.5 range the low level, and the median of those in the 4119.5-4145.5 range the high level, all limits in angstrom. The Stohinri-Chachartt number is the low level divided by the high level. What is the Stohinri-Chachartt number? 1.03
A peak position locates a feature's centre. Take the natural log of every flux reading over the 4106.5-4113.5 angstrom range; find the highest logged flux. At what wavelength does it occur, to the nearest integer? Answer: 4110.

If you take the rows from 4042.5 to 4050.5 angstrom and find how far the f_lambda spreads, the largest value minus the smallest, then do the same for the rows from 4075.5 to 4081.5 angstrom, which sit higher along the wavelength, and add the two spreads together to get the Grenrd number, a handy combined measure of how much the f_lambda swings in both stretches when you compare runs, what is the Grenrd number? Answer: 1.5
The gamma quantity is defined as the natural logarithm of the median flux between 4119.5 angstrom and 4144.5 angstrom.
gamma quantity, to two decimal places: 2.00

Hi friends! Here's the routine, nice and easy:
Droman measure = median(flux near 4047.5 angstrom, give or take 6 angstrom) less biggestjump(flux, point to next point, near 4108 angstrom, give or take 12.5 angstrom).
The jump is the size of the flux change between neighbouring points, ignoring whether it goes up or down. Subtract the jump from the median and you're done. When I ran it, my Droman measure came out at 6.62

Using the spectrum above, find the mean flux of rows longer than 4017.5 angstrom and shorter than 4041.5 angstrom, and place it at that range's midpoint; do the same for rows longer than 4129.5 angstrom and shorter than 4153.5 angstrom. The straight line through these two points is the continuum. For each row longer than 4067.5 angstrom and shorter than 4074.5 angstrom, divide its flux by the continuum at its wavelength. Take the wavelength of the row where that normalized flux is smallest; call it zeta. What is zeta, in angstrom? 4073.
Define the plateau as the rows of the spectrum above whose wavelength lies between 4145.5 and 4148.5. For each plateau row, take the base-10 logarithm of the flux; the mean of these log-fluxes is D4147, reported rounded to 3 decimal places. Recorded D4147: 0.856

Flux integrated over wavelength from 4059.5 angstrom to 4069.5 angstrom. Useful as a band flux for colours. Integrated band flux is 76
